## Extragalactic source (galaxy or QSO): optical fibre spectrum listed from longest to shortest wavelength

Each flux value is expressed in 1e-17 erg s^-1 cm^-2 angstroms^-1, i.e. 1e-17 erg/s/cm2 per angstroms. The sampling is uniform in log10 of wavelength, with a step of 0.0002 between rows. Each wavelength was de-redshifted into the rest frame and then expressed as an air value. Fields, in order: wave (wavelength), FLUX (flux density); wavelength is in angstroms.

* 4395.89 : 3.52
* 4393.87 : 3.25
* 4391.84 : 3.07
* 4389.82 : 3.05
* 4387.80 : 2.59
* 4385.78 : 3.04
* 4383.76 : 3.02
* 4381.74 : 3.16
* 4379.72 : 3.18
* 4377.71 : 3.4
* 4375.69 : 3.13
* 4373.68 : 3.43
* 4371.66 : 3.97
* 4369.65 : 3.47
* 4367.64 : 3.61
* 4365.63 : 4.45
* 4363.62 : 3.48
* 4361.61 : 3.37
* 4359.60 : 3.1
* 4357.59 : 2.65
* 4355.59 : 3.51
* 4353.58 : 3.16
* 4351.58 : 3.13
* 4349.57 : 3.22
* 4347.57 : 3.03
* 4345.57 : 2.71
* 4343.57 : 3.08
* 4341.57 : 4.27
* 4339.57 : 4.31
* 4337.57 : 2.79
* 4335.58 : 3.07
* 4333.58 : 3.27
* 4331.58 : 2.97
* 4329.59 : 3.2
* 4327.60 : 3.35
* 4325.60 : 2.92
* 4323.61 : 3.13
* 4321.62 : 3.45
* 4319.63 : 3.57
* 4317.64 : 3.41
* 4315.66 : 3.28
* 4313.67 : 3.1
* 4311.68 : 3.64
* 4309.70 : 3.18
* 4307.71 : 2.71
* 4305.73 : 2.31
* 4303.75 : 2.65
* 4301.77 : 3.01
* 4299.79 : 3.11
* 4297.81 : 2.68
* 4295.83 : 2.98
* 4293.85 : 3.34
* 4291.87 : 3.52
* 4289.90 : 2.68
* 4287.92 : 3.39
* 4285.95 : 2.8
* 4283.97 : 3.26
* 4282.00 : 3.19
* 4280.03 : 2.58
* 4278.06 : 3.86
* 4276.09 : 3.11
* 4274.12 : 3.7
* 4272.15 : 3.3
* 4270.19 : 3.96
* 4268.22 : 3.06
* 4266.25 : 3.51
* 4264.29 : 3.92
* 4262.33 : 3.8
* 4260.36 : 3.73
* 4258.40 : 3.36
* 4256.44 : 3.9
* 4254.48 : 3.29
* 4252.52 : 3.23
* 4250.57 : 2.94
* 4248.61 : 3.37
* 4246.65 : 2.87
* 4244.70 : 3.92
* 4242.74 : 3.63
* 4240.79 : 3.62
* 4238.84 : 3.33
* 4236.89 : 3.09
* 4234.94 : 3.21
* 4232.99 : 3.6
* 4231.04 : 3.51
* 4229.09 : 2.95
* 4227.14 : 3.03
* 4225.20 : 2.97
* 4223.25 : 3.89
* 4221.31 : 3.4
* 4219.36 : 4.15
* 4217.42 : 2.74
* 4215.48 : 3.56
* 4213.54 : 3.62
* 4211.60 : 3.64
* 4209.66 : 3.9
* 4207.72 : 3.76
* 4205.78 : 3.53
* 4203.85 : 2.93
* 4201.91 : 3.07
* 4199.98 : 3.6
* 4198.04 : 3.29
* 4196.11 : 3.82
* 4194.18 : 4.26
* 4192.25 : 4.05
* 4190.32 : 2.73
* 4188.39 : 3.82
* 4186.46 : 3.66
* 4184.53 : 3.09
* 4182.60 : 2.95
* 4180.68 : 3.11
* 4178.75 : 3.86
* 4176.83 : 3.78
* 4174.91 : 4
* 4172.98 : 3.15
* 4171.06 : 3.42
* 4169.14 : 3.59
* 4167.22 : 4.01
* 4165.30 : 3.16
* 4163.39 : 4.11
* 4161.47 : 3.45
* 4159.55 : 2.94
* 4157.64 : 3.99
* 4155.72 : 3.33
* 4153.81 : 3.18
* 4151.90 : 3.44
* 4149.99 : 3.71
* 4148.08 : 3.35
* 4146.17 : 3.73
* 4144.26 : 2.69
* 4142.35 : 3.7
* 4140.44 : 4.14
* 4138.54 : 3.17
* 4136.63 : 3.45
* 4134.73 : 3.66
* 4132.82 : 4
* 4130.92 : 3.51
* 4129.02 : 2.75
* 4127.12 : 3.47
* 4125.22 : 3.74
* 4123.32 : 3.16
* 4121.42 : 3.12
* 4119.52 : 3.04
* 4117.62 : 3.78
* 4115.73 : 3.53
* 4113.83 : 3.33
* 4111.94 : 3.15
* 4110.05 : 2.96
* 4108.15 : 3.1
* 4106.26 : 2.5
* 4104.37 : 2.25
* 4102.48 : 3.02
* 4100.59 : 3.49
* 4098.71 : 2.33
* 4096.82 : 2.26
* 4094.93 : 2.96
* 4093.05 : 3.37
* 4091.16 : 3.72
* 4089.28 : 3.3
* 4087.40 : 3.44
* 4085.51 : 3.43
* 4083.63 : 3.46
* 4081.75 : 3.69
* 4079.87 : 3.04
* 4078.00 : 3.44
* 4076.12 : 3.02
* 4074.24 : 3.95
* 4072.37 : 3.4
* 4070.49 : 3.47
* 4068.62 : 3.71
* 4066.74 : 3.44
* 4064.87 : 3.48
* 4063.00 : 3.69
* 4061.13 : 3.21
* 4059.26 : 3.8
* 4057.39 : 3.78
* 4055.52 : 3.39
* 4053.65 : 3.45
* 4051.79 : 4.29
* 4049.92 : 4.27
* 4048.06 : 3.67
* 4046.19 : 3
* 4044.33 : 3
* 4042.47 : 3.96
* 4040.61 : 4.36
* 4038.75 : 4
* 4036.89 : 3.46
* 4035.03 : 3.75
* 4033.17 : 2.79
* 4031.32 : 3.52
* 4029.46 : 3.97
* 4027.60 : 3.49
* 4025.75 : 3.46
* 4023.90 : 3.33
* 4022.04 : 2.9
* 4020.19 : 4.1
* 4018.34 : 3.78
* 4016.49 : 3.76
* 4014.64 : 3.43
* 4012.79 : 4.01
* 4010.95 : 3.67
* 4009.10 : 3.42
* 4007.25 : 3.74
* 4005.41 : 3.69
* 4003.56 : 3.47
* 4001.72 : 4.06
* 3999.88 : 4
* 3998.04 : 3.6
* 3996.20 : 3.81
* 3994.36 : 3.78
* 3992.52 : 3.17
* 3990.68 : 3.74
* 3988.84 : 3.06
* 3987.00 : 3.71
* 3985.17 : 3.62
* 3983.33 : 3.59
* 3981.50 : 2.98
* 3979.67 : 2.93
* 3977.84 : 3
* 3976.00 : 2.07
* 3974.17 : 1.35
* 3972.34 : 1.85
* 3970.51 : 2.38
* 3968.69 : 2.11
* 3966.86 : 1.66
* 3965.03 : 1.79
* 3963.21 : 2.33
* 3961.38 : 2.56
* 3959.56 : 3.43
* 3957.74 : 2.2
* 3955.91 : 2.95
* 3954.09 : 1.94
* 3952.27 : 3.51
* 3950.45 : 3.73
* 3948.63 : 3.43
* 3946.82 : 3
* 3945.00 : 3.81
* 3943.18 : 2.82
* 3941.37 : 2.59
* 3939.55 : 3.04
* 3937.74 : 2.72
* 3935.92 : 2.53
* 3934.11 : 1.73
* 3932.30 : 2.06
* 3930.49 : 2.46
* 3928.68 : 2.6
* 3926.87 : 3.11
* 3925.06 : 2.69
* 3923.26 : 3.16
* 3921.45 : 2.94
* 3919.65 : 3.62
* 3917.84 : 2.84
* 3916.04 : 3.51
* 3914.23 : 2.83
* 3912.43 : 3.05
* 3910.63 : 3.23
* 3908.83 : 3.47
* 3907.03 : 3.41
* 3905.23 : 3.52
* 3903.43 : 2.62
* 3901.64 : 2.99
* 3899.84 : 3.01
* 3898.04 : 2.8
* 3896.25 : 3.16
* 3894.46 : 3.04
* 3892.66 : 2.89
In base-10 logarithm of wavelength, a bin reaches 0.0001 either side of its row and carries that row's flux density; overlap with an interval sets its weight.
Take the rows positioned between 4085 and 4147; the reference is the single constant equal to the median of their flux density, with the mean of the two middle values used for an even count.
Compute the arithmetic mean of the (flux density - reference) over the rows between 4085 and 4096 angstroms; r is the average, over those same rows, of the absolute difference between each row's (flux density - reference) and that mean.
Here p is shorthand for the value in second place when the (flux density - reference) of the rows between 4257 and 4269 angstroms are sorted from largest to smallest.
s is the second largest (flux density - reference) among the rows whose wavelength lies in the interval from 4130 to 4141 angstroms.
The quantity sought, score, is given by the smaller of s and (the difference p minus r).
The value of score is 0.31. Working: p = 0.47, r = 0.16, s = 0.67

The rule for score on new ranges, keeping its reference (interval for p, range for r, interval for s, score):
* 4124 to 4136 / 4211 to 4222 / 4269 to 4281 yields 0.11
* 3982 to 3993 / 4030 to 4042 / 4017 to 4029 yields -0.01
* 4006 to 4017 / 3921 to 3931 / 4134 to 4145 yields 0.19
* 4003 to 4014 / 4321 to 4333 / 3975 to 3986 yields 0.25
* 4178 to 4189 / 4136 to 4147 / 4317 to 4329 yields 0.11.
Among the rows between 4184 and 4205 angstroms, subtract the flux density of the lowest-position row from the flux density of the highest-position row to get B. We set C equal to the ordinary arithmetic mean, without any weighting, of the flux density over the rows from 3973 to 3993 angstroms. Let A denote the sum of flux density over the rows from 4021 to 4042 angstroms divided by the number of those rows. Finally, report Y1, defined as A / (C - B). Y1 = 1.12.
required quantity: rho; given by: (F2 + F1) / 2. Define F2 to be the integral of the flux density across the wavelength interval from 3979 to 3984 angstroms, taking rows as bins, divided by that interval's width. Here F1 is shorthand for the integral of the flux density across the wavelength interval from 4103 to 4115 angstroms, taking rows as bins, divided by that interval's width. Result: 3.03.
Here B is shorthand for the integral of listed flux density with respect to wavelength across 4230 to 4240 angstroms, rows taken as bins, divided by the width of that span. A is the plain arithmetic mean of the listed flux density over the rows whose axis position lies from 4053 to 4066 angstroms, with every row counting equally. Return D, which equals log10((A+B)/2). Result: 0.537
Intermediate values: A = 3.5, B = 3.4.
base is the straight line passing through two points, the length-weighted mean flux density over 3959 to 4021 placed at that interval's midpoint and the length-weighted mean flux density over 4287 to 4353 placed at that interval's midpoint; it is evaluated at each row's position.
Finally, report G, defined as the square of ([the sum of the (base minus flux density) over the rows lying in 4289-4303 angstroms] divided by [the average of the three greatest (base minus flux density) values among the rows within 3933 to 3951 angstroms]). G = 1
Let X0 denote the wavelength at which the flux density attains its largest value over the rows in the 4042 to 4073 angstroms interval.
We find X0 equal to 4051.79 angstroms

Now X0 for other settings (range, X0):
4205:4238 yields 4219.36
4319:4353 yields 4339.57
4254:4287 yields 4270.19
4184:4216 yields 4194.18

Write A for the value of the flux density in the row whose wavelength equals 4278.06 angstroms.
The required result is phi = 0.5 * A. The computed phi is 1.9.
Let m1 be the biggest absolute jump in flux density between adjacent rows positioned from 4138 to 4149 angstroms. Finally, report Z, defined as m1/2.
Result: 0.52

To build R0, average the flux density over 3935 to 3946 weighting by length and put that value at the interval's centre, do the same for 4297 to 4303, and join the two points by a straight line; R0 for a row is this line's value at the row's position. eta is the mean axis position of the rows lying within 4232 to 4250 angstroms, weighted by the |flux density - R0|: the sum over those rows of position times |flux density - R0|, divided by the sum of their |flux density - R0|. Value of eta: 4241.0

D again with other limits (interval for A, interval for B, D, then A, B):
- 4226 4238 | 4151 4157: 0.517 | 3.2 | 3.4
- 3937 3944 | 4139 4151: 0.500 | 2.8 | 3.5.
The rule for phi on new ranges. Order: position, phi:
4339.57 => 2.2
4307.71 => 1.4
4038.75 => 2.0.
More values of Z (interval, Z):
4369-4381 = 0.27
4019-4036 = 0.60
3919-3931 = 0.34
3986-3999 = 0.34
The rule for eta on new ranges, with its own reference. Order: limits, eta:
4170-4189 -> 4179.6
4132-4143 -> 4137.5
